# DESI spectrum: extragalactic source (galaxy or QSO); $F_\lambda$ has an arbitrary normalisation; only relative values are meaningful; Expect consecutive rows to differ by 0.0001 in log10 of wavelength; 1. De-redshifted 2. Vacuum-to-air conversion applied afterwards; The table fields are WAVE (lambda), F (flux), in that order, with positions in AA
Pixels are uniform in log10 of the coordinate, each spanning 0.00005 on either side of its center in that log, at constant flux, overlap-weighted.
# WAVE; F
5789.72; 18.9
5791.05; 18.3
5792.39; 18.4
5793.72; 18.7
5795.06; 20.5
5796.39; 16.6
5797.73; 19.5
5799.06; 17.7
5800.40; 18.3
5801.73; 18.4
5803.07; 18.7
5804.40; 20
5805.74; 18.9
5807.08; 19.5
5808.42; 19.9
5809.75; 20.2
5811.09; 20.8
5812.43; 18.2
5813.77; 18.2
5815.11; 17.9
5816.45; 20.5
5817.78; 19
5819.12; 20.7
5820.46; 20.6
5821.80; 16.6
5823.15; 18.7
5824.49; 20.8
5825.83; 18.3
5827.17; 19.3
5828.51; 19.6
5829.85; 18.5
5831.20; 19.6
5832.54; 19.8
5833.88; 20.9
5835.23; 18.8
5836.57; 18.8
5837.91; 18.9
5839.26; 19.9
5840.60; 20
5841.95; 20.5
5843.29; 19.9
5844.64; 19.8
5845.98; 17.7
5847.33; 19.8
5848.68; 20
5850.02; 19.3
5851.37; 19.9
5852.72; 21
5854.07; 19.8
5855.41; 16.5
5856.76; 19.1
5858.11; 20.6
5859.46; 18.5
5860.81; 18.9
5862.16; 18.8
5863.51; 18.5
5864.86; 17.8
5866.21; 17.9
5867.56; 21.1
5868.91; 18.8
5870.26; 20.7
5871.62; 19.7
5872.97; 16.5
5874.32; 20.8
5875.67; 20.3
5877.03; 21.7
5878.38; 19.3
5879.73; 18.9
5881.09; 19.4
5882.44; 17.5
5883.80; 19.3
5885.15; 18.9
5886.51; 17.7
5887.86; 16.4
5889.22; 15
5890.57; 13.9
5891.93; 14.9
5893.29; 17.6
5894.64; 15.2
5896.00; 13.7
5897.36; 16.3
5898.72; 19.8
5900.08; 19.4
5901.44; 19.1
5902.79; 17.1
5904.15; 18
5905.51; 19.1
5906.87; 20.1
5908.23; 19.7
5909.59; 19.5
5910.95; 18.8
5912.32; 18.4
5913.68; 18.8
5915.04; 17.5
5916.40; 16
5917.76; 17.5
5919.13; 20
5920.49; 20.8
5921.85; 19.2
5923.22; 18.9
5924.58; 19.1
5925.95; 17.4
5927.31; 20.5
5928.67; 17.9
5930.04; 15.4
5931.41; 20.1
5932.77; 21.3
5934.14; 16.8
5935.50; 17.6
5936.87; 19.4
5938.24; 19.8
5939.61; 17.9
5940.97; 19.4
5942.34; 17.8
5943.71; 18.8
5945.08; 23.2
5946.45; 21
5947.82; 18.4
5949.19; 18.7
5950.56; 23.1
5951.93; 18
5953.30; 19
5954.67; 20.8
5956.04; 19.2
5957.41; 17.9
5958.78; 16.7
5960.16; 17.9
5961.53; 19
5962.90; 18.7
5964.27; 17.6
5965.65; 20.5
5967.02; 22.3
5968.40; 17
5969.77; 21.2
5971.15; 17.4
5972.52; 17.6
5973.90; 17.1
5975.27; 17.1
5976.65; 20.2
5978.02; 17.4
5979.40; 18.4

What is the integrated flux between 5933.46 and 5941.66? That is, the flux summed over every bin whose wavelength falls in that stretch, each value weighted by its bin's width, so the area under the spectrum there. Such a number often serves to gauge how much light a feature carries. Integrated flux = 152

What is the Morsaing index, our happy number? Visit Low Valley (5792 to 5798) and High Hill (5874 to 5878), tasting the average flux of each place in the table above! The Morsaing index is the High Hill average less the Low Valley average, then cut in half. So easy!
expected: 1.1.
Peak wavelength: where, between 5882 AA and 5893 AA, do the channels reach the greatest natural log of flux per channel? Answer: 5883.80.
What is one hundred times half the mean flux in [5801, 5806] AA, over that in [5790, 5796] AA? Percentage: 50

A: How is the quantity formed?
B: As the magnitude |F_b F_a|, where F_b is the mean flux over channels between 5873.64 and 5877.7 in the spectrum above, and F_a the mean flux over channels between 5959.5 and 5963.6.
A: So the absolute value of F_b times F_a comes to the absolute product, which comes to 388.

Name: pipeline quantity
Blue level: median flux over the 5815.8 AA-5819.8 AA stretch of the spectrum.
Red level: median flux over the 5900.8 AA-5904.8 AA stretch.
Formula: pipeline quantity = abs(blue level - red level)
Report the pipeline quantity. 2.5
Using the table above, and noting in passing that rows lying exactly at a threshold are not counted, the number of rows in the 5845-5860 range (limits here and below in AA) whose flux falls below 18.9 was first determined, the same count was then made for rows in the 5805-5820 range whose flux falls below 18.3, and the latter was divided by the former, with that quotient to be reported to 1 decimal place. 1.0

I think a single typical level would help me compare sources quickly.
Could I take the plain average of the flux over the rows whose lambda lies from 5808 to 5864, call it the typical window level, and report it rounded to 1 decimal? 19.4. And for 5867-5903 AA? 18.1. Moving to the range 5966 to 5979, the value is 18.6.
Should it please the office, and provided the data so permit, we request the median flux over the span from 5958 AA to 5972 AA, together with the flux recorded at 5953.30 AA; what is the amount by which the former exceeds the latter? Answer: -0.70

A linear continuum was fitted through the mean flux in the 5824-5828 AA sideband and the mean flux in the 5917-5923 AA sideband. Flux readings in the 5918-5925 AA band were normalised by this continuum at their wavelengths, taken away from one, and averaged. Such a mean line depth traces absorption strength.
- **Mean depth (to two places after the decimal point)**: -0.01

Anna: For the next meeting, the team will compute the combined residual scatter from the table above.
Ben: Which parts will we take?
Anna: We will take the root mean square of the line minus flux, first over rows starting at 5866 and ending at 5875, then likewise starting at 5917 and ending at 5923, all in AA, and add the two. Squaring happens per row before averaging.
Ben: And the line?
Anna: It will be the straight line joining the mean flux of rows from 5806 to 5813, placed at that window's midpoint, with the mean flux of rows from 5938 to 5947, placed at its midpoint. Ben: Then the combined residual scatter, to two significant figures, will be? 2.9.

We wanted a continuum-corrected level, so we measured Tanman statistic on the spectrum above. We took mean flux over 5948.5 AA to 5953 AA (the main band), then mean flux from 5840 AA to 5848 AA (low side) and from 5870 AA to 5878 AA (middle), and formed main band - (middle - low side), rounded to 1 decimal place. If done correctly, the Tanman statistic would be 19.6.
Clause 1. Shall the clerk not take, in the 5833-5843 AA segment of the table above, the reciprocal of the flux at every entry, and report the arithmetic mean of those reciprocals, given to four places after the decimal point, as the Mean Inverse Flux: 0.0509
